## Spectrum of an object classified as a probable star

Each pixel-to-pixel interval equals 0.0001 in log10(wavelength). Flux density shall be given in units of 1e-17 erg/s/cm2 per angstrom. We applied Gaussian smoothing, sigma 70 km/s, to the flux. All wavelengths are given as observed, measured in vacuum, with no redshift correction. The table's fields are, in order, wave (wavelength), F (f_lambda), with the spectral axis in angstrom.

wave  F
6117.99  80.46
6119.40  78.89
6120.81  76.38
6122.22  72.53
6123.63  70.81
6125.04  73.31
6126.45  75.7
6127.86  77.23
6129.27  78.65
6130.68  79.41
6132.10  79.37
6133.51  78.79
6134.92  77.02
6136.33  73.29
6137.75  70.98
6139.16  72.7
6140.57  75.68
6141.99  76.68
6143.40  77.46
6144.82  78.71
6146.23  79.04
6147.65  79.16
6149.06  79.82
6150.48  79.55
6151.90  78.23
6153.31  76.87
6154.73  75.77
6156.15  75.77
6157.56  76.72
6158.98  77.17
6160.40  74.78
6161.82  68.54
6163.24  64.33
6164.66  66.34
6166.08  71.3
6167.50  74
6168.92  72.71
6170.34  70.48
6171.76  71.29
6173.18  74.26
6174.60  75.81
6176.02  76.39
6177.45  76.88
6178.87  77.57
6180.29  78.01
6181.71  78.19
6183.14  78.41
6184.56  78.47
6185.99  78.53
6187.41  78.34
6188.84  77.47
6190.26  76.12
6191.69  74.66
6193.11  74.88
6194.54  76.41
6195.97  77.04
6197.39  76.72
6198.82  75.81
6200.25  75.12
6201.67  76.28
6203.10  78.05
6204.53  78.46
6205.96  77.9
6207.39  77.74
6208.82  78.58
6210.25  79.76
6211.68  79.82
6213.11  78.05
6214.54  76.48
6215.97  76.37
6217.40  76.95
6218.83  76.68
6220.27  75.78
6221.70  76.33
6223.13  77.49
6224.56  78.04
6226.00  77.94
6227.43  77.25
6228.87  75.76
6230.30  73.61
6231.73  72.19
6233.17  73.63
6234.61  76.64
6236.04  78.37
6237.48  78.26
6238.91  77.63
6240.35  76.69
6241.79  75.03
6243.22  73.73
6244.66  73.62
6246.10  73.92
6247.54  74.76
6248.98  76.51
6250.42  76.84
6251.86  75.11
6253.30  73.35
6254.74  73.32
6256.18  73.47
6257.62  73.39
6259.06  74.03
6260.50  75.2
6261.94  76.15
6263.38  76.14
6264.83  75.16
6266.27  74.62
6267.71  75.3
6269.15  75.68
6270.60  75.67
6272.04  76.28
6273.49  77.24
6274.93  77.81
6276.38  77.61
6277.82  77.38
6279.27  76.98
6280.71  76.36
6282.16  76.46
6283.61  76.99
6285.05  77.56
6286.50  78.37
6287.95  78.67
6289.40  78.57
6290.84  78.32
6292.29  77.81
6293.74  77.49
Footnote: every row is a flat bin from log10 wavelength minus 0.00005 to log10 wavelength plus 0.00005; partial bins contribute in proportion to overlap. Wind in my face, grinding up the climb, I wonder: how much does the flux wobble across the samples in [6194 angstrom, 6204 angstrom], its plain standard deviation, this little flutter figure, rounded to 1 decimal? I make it 0.9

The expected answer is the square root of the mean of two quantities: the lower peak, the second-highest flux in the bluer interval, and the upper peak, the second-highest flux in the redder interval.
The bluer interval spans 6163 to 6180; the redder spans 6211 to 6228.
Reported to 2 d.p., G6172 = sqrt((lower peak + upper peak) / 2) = 8.80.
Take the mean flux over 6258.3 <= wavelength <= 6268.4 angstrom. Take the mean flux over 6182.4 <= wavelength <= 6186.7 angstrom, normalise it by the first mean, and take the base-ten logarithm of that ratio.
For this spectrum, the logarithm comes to 0.018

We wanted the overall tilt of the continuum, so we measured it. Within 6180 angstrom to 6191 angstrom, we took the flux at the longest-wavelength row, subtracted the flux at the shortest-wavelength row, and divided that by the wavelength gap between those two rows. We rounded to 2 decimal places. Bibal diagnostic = -0.19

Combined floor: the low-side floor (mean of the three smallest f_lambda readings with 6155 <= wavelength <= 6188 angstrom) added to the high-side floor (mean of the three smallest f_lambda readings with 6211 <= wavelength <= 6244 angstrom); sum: 140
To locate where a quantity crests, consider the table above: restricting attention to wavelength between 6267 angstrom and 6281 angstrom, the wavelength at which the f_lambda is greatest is 6274.93 angstrom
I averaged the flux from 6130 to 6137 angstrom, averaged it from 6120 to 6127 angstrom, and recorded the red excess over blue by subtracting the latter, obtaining 3.8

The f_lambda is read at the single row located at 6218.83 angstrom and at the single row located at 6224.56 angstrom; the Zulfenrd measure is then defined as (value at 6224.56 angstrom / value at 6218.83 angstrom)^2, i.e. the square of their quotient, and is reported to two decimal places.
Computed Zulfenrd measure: 1.04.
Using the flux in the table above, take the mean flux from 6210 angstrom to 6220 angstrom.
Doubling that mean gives 155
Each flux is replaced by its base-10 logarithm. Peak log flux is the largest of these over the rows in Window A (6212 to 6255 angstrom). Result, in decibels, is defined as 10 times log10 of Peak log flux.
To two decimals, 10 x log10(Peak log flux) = 2.77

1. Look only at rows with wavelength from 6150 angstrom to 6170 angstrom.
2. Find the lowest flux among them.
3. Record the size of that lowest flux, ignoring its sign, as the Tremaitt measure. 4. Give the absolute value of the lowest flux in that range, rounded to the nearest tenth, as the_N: 64.3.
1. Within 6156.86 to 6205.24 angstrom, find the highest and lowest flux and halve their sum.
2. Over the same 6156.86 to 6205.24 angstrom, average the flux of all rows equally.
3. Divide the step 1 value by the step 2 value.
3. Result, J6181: 0.950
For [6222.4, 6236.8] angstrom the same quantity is 0.989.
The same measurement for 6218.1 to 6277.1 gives 0.995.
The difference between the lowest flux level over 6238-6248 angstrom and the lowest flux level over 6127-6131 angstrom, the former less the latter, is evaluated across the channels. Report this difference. -4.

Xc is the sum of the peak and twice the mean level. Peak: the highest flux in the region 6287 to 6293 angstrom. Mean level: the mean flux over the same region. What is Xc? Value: 235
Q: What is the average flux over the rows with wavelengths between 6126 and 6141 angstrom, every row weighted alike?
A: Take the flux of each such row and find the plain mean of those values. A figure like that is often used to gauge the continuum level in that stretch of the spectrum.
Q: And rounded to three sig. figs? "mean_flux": 76.3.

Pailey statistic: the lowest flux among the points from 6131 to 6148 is 70.98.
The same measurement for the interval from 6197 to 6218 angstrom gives 75.12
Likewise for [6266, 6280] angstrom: 74.62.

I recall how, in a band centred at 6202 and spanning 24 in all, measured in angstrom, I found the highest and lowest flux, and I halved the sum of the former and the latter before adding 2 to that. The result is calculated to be 79.2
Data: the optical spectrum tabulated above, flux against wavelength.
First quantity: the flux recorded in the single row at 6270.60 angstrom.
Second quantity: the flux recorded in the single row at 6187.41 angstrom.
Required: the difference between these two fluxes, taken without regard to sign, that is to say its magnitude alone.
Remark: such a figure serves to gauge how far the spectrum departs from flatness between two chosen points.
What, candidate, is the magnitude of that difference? 2.7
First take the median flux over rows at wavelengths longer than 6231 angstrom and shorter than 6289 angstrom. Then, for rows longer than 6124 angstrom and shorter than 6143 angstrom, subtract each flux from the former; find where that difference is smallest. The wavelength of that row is 6130.68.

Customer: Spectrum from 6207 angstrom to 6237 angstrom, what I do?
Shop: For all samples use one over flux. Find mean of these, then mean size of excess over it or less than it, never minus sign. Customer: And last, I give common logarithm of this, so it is -3.6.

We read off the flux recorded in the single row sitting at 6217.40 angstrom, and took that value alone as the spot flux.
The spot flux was 76.95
